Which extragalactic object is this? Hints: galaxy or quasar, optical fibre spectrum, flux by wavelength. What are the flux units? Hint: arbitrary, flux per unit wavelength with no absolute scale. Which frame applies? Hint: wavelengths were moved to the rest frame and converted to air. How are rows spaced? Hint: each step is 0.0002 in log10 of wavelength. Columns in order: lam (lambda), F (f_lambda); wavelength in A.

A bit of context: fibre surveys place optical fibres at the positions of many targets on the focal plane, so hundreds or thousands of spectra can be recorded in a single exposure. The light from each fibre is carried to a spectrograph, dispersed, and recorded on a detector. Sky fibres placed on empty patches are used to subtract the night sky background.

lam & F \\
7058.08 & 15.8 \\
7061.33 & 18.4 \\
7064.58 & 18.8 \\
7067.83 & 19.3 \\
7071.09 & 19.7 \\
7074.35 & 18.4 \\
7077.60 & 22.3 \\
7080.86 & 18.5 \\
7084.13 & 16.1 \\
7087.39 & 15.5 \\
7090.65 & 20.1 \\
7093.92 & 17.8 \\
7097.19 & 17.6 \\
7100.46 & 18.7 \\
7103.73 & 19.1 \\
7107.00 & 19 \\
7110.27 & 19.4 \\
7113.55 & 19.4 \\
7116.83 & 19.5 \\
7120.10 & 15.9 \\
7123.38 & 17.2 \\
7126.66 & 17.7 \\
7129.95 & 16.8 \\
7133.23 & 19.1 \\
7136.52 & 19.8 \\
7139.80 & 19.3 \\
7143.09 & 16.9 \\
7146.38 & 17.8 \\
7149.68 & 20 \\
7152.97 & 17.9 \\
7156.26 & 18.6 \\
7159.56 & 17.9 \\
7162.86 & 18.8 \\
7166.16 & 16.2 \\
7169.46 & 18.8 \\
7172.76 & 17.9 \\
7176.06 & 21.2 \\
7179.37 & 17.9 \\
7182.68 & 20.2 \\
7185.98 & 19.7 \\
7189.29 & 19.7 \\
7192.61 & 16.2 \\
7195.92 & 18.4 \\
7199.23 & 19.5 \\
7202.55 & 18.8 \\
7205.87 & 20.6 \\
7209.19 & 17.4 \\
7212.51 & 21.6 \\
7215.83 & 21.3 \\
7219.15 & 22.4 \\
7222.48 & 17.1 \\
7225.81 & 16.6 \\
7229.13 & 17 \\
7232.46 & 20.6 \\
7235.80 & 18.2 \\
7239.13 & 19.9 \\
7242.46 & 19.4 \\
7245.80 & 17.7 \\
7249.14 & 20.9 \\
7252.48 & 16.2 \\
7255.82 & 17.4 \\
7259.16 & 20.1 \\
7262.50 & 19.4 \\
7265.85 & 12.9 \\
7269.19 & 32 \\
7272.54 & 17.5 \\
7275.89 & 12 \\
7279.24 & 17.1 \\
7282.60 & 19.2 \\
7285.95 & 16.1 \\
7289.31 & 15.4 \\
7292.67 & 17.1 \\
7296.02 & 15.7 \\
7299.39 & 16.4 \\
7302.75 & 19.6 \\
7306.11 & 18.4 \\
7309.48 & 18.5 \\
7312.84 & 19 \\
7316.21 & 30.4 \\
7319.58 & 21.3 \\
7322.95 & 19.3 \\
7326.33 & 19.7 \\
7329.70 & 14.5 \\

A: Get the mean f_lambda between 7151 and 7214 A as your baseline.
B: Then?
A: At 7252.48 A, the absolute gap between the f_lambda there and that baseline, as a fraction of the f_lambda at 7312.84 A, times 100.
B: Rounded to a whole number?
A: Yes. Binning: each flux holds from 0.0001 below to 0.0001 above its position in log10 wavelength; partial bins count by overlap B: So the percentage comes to 14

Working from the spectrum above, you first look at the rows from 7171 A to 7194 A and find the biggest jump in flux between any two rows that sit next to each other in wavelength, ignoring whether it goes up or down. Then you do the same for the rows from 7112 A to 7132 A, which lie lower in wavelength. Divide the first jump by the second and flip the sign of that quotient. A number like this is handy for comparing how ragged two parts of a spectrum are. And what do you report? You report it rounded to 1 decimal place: -1.0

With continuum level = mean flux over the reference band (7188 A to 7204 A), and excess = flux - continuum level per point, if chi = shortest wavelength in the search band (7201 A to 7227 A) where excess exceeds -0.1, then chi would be 7202.55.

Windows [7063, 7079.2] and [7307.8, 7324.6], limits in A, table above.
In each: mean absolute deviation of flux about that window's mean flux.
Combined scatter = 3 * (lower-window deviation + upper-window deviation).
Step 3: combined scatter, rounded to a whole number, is 14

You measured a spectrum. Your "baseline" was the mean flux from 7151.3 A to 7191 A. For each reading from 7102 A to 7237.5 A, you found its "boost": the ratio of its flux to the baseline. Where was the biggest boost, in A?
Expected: 7219.15 A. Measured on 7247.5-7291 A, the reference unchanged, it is 7269.19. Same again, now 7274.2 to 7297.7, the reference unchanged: 7282.60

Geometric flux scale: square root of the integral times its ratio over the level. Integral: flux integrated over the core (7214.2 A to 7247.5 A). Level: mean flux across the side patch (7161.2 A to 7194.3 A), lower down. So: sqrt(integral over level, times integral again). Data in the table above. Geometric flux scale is 147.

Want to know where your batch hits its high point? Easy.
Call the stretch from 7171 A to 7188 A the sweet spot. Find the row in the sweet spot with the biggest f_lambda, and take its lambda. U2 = 7176.06 A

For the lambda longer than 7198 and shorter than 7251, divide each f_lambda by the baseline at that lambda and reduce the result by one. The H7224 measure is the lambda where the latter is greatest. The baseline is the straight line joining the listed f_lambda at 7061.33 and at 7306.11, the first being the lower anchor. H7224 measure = 7219.15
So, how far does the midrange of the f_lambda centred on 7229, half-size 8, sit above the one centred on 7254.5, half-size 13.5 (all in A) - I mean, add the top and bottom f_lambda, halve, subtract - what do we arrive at 2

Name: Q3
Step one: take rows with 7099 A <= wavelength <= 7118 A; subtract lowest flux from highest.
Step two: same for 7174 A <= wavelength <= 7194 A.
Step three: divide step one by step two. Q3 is 0.16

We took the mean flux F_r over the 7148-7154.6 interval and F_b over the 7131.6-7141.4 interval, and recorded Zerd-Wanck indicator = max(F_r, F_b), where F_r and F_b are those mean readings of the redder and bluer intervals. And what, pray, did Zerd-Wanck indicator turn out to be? 19.4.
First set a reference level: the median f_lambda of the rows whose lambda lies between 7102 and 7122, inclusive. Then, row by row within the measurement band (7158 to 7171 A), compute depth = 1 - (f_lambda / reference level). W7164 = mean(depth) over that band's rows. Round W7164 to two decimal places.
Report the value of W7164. 0.07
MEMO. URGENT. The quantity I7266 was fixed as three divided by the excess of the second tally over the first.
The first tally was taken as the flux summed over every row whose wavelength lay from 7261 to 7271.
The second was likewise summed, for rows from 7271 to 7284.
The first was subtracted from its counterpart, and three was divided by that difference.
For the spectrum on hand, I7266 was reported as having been 2.0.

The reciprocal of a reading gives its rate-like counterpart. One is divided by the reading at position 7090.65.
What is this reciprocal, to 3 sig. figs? 0.0498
